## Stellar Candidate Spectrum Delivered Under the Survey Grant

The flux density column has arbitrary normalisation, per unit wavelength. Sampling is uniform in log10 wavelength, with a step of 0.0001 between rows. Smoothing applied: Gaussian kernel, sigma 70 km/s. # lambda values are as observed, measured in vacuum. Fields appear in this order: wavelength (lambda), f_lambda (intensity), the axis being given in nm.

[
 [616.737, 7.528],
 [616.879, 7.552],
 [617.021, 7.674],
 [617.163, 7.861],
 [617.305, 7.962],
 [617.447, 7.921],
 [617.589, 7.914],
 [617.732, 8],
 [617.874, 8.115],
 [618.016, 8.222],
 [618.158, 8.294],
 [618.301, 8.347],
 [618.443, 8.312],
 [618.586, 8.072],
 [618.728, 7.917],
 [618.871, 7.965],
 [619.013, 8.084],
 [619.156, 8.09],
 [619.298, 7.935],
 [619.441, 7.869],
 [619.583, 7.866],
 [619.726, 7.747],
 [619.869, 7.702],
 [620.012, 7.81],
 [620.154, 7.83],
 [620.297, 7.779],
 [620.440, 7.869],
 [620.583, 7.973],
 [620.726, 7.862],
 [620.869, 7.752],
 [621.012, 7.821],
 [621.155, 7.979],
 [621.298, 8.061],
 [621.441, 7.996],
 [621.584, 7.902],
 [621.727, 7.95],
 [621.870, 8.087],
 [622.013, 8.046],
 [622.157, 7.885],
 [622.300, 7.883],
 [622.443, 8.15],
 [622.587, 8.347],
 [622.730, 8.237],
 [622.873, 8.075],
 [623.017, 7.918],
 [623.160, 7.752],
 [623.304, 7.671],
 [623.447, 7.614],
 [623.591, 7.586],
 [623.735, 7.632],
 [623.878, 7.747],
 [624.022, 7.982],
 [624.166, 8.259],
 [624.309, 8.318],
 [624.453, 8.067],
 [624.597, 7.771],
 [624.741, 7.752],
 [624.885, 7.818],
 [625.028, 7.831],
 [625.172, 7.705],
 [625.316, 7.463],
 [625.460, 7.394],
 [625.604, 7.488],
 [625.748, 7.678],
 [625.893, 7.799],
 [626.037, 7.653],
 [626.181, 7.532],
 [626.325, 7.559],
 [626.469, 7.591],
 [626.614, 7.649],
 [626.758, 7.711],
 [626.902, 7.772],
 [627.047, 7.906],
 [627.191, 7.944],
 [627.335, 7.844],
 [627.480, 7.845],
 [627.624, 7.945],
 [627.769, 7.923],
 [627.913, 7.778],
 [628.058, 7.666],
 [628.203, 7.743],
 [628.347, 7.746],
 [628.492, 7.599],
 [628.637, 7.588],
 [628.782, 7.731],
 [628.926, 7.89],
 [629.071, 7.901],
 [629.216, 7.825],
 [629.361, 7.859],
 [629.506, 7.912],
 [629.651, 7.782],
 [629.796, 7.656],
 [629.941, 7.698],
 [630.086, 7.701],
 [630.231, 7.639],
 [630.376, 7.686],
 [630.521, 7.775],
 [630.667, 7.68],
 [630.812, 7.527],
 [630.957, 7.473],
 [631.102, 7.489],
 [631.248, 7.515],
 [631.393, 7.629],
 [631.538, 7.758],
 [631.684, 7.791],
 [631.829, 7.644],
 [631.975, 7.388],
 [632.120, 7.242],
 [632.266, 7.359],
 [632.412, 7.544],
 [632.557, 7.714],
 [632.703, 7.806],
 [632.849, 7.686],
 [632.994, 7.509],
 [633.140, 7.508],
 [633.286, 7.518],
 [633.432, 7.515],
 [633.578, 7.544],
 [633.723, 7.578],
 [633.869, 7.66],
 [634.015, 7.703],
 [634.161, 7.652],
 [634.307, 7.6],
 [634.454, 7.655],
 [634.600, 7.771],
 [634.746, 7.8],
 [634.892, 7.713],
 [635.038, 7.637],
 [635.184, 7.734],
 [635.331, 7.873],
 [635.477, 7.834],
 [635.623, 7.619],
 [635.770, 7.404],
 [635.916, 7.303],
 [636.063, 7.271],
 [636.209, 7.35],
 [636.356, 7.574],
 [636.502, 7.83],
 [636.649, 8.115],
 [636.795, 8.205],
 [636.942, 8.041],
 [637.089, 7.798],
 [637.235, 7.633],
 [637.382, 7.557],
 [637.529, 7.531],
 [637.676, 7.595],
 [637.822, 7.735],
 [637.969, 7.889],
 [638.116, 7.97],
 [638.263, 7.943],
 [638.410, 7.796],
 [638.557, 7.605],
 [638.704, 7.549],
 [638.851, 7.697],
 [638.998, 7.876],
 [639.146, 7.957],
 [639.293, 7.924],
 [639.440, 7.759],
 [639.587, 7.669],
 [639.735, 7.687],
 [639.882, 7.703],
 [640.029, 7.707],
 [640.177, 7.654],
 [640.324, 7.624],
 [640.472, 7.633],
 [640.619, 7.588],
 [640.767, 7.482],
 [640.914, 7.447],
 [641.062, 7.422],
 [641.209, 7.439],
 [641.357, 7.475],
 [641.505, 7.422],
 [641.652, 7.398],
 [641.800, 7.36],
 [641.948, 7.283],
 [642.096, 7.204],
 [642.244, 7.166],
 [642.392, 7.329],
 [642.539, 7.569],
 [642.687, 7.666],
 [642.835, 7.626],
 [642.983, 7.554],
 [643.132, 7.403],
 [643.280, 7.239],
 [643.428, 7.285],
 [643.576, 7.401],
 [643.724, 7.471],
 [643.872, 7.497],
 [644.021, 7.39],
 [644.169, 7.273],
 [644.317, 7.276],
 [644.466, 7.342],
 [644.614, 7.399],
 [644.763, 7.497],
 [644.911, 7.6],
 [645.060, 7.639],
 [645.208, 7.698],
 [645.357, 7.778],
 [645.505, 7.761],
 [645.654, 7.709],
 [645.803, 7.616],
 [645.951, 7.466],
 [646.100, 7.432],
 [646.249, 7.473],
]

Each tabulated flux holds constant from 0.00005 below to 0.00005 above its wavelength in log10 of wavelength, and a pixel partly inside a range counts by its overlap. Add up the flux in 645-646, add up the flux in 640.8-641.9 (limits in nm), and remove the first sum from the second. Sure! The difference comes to -1.7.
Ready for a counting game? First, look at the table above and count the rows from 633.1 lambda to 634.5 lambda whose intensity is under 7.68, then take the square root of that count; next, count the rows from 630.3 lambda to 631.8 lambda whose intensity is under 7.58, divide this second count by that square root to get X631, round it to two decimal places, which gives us 1.33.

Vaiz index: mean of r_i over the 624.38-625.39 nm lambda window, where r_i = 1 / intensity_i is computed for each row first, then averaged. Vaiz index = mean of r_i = 0.129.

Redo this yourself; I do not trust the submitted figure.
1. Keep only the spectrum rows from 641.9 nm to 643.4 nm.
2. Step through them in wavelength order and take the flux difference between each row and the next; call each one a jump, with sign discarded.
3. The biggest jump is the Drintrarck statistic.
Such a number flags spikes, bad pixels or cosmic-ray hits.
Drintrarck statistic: 0.24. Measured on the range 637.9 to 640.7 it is 0.19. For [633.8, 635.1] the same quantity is 0.12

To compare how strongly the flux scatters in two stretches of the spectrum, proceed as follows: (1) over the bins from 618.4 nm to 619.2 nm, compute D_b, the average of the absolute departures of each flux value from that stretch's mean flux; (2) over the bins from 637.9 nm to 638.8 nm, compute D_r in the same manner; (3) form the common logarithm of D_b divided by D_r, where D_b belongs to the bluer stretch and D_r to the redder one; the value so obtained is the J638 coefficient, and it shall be -0.2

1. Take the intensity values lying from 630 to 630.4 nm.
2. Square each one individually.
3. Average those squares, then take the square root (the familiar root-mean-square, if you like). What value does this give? 7.68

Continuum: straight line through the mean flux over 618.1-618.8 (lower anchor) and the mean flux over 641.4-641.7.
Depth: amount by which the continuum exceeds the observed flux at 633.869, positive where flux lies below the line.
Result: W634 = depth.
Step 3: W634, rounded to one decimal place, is 0.0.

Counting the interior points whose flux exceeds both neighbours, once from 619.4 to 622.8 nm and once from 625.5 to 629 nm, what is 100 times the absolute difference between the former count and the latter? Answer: 100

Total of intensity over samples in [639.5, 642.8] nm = 165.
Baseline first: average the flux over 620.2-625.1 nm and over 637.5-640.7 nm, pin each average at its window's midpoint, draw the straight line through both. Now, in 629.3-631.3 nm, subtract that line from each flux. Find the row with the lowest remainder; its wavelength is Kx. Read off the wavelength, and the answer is 630.957 nm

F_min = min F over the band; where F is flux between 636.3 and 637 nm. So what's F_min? 7.574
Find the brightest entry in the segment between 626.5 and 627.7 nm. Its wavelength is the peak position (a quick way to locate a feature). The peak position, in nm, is 627.624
